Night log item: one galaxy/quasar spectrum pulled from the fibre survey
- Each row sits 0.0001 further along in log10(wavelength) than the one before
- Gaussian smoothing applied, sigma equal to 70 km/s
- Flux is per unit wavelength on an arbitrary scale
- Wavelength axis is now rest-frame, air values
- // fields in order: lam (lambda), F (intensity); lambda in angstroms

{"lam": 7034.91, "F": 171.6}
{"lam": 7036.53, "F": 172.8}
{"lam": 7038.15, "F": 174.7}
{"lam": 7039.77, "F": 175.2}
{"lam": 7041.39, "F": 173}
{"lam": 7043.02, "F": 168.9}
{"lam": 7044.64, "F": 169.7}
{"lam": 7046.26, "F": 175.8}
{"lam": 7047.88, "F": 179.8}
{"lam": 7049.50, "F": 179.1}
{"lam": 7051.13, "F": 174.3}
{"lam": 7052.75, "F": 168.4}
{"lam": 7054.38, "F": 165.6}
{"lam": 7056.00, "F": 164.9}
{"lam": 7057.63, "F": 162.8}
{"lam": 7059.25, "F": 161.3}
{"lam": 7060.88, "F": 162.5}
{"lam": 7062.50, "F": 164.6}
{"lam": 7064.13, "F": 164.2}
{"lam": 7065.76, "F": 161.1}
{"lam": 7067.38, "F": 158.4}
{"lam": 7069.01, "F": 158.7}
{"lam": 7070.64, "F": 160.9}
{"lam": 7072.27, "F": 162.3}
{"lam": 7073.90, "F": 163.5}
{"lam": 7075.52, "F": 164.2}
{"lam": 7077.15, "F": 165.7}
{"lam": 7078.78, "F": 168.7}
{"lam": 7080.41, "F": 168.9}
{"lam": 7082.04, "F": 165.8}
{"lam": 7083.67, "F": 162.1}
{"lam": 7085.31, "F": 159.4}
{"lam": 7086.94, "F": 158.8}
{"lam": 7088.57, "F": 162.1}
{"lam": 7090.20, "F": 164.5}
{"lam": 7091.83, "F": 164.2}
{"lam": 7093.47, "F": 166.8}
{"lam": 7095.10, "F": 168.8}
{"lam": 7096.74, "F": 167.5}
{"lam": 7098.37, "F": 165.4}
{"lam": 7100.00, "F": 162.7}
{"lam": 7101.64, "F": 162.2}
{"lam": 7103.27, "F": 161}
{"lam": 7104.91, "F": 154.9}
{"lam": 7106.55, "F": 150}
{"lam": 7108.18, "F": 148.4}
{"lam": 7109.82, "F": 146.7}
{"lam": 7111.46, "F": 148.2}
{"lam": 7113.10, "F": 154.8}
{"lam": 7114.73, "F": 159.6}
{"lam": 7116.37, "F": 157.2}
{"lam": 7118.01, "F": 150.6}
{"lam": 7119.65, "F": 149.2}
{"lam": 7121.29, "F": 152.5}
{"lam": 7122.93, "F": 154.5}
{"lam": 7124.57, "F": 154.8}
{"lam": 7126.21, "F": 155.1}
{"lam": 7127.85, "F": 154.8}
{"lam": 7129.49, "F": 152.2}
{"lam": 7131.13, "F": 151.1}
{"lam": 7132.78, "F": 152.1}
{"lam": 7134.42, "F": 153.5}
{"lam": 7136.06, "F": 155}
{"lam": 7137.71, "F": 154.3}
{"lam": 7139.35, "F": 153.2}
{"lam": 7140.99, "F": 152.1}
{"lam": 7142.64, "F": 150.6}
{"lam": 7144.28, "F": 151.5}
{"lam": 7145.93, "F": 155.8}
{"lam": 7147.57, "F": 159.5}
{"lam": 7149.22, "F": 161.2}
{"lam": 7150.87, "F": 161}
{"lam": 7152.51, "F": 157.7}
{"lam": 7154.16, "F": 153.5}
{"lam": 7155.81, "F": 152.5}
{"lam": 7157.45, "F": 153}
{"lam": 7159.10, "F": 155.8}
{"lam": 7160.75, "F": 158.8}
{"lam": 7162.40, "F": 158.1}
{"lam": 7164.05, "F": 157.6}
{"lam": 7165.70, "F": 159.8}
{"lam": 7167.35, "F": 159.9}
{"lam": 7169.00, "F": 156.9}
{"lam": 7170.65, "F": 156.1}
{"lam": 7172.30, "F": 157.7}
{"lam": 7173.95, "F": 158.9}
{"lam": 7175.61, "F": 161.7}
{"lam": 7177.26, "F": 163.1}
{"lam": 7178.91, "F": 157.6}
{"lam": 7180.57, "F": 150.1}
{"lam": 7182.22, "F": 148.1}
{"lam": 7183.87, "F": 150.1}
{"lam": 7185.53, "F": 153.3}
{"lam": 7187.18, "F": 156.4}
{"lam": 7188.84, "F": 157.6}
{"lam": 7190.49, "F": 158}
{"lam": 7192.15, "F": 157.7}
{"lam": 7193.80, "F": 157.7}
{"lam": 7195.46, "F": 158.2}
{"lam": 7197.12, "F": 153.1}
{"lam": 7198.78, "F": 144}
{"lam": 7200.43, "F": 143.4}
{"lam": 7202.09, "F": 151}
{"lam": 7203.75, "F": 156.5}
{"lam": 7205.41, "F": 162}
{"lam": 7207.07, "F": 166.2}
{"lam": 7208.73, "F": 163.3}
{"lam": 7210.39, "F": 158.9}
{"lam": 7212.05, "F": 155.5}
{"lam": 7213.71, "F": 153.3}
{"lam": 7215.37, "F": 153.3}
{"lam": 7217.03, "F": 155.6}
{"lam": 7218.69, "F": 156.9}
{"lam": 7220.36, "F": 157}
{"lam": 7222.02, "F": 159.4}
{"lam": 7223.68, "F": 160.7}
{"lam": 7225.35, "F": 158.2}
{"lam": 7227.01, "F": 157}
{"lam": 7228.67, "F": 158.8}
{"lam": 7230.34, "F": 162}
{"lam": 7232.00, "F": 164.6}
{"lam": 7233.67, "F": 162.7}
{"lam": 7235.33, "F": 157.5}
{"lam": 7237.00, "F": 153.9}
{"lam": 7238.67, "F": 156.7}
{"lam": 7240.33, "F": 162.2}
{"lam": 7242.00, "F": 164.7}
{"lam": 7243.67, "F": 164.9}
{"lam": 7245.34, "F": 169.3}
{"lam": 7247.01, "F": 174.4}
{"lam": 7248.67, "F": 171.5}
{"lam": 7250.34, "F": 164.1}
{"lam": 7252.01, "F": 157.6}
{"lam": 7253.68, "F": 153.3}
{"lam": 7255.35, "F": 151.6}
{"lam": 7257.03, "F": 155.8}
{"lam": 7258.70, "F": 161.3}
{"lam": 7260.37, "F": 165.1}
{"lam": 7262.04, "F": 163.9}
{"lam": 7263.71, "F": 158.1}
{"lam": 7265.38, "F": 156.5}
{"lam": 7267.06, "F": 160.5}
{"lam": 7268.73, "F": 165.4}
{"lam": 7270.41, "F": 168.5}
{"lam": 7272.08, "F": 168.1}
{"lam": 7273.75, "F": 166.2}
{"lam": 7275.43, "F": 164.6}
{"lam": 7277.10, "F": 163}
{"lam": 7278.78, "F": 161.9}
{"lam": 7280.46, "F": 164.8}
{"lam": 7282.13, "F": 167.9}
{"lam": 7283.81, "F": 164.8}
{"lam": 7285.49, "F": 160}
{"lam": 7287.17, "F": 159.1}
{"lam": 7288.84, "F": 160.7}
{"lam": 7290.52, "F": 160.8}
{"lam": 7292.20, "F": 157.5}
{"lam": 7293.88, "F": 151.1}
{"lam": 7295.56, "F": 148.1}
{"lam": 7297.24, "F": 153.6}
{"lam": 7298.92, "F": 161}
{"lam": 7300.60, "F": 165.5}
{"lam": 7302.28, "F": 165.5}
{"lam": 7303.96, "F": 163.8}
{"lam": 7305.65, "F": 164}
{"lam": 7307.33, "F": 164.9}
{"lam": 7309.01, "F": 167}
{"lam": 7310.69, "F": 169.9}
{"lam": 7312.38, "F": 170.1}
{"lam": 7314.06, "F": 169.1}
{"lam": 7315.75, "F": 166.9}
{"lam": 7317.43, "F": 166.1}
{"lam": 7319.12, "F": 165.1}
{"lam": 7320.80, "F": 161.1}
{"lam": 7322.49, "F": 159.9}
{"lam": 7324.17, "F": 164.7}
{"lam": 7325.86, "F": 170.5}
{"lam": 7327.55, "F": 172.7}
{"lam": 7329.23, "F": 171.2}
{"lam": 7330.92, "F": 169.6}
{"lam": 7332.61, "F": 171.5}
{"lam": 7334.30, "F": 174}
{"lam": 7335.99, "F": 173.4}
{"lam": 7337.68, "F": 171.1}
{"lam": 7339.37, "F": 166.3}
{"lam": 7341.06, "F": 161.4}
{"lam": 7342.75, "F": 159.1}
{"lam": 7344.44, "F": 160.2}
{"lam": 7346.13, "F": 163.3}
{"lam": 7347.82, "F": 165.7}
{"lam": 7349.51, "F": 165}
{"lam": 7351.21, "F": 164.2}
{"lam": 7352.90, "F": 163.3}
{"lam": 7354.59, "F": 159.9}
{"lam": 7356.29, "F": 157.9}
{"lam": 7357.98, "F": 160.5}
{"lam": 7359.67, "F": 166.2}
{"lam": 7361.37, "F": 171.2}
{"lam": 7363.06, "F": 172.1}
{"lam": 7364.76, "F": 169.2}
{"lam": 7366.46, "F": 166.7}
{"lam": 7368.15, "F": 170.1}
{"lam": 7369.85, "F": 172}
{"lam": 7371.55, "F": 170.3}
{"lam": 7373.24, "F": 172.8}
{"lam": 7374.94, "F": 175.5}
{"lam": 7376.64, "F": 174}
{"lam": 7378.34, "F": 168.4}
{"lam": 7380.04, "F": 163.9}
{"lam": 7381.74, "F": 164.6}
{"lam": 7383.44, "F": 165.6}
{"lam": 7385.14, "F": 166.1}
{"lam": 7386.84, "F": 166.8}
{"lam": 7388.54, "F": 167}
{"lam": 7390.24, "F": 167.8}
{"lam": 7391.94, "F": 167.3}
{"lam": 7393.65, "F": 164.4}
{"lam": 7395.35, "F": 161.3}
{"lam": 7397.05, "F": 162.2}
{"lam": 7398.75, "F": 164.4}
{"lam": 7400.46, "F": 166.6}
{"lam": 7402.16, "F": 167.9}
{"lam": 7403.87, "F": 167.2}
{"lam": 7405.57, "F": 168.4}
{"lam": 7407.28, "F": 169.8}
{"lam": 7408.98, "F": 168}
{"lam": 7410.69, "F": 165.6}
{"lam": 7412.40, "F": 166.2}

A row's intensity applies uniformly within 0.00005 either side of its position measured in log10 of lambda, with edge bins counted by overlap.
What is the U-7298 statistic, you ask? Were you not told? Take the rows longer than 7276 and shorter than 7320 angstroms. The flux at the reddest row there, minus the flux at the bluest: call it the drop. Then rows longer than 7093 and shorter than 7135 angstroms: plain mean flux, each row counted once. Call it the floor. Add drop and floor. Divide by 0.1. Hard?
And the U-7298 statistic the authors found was 1580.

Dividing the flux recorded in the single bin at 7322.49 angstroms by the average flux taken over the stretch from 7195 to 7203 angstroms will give 1.07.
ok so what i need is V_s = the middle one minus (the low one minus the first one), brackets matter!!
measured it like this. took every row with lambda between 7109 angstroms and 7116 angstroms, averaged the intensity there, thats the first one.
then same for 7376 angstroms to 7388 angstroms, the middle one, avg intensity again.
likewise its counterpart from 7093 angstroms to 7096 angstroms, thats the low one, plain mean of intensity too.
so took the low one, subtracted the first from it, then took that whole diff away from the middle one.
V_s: 152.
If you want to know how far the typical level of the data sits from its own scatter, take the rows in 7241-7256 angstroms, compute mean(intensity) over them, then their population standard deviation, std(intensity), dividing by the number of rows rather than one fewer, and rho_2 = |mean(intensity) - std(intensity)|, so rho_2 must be 156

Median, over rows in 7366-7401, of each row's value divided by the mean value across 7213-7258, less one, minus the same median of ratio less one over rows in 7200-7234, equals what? 0.054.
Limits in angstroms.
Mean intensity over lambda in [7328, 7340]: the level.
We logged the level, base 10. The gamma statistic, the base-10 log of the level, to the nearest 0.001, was 2.233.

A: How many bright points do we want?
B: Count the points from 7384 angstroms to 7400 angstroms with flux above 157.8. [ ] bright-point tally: 9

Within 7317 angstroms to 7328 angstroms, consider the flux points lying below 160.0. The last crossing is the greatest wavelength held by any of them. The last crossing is 7322.49 angstroms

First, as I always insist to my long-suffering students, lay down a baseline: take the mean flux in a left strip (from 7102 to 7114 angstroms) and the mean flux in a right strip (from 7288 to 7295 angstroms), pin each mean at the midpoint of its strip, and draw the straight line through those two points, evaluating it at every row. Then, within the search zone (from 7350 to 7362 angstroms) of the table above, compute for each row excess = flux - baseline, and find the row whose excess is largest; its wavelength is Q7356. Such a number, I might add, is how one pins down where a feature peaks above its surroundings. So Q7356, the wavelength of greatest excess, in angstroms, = 7361.37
